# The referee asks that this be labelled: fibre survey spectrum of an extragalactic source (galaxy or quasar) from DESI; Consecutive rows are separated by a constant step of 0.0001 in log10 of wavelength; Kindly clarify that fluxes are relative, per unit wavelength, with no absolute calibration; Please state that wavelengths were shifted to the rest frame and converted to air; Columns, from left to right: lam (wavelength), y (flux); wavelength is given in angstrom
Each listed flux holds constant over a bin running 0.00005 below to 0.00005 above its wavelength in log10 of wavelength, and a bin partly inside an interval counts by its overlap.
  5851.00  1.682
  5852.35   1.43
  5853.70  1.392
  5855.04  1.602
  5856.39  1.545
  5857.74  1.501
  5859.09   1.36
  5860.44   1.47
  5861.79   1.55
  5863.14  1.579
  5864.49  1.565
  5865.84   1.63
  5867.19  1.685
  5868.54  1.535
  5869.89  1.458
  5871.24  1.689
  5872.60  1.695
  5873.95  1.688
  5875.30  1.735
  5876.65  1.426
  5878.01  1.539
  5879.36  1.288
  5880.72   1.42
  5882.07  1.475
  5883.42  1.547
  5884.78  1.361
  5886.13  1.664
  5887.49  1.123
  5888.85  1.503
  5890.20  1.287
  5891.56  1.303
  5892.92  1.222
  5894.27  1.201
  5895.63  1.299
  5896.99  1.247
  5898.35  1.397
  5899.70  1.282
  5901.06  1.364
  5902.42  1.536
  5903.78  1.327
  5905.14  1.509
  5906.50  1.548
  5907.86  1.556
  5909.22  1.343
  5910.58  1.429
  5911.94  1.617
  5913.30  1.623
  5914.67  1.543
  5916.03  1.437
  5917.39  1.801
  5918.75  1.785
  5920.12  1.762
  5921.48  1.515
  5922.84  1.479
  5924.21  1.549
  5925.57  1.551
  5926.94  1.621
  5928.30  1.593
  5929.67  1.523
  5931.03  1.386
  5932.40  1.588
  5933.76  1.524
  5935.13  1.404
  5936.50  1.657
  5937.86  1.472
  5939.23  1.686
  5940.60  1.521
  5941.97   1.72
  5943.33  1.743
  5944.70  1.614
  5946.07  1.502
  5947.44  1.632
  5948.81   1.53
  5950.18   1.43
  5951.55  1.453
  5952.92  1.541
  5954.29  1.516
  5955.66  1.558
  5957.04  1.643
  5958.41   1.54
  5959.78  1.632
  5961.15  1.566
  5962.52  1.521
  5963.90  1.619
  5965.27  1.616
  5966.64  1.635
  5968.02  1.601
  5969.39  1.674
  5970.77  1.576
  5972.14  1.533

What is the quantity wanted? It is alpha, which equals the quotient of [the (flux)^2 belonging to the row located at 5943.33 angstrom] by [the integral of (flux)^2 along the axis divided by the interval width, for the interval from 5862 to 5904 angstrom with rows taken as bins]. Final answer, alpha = 1.41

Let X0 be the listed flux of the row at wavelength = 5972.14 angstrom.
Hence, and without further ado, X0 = 1.533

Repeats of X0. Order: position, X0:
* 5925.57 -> 1.551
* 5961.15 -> 1.566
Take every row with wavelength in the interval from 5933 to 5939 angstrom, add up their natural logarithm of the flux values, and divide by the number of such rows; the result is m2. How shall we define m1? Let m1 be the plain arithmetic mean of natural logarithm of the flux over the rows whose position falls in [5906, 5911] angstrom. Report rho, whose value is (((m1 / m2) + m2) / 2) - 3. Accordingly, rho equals -2.33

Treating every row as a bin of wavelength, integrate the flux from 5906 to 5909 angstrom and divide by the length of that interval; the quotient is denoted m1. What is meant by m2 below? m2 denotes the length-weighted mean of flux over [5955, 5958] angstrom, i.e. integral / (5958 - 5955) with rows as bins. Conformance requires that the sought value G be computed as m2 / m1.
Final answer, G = 1.05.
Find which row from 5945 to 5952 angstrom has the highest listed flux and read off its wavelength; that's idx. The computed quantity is 5947.44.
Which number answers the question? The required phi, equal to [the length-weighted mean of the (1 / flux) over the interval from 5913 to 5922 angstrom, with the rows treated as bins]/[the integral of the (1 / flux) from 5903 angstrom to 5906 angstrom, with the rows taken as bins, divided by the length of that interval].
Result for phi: 0.87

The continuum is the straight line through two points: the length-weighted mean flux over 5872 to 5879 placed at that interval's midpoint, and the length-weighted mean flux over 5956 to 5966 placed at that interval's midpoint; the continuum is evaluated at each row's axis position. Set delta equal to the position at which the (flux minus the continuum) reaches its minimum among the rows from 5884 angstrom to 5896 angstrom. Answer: 5887.49 angstrom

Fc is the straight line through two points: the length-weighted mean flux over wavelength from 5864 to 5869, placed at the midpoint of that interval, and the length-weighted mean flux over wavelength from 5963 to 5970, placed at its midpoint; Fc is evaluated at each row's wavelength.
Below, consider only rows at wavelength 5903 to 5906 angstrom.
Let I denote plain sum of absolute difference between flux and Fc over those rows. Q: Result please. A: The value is 0.39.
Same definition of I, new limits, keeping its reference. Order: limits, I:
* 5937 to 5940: 0.21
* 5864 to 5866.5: 0.06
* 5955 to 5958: 0.08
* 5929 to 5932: 0.33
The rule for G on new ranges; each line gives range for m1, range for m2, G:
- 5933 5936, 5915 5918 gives 1.09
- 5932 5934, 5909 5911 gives 0.89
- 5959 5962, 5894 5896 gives 0.78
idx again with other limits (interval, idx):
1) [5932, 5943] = 5941.97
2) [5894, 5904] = 5902.42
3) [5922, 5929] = 5926.94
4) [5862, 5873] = 5872.60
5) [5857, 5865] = 5863.14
